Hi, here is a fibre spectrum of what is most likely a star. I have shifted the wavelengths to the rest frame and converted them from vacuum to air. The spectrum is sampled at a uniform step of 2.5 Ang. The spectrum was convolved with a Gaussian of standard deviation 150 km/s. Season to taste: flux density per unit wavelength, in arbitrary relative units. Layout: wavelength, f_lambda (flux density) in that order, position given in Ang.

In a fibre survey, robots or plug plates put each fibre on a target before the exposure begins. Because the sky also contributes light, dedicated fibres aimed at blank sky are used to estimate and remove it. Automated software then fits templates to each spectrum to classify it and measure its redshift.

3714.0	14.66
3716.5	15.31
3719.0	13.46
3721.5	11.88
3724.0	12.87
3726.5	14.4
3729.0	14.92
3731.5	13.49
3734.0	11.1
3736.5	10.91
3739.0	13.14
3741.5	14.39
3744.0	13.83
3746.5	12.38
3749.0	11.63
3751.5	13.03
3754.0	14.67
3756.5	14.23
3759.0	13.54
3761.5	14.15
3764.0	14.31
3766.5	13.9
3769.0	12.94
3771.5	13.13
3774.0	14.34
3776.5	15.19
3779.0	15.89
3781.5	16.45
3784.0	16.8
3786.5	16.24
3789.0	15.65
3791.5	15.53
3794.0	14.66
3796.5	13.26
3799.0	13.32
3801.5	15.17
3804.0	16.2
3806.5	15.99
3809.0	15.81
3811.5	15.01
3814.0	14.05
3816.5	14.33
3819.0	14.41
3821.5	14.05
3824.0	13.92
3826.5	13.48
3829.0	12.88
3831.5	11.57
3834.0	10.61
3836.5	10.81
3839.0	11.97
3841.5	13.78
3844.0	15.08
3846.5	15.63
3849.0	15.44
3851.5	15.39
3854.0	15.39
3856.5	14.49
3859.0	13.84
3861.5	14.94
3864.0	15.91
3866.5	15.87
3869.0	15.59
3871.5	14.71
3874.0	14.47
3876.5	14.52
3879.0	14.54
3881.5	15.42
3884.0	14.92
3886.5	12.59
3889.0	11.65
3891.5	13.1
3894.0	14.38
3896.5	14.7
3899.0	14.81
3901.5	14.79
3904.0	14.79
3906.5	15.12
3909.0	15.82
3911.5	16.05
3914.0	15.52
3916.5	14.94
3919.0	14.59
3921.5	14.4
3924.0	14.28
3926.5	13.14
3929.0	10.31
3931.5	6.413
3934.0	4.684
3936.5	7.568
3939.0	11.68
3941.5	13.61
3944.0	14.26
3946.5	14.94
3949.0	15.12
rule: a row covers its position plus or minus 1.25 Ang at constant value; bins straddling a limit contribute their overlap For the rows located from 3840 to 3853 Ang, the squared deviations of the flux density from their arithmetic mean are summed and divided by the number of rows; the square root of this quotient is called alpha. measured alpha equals 0.67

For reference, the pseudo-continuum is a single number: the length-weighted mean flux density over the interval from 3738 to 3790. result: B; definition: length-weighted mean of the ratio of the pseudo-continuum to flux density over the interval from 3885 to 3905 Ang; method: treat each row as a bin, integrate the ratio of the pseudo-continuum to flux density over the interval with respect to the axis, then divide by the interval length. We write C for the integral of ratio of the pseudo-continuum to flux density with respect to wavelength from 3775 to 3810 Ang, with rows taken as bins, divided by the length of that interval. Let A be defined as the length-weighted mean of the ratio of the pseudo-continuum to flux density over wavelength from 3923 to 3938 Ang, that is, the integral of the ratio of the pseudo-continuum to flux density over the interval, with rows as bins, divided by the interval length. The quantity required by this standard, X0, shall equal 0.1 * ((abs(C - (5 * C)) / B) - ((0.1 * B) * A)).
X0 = 0.34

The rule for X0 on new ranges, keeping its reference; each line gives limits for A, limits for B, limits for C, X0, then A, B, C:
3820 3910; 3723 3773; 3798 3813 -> 0.34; 1.02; 1.08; 0.94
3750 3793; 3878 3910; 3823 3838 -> 0.46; 0.98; 1.00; 1.18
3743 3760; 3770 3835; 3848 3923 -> 0.38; 1.08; 0.99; 0.97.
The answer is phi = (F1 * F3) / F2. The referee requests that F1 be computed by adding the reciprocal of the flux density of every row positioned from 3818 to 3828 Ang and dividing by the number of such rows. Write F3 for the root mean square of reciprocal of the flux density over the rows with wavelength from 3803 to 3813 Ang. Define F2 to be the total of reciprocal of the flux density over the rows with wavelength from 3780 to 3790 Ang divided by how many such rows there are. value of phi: 0.074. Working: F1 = 0.072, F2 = 0.0614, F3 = 0.0636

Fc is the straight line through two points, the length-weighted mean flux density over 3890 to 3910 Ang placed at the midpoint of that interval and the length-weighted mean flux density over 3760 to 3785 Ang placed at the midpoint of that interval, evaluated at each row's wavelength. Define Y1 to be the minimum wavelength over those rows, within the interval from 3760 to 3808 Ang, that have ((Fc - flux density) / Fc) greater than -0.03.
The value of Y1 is 3761.5 Ang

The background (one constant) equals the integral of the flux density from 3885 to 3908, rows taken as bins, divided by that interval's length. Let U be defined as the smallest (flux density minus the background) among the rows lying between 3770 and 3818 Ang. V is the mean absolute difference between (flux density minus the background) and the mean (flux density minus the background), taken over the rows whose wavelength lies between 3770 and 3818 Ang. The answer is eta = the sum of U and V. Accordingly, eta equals 0.03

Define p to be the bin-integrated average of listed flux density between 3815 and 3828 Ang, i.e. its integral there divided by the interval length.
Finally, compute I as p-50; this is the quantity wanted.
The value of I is -36.0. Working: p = 14.0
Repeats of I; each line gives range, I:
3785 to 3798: -34.9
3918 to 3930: -36.6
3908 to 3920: -34.6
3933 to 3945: -39.6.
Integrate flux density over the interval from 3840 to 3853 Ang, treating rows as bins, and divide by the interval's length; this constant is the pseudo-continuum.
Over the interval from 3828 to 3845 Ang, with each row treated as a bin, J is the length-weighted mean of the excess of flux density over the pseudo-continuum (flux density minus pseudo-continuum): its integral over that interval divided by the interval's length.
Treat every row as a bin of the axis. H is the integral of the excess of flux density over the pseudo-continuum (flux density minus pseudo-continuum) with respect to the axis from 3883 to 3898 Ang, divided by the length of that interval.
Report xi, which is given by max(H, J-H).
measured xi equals -1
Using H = -1.5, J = -2.7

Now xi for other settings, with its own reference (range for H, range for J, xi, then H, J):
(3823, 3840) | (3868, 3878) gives 3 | -2.9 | -0.2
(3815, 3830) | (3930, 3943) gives -1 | -1.1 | -6.1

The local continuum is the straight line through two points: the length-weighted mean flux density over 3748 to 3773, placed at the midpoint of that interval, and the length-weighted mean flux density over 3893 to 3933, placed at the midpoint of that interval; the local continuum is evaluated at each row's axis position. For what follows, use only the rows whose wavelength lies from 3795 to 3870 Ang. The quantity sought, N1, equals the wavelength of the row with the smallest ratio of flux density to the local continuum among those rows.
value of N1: 3834.0 Ang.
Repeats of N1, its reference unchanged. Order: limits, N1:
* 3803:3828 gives 3826.5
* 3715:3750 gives 3736.5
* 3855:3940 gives 3934.0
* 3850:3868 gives 3859.0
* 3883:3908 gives 3889.0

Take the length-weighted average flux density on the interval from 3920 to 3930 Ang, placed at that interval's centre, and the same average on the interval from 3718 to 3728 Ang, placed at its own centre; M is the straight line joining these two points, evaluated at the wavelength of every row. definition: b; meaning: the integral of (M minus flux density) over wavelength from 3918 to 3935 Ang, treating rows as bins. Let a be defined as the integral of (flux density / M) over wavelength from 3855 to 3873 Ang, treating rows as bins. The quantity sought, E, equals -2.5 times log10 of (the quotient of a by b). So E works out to 0.5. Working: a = 20.6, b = 34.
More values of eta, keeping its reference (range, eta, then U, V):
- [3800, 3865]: -2.21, -3.4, 1.20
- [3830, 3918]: -2.30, -3.4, 1.11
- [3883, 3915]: -1.42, -2.4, 0.95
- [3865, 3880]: 0.97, 0.4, 0.52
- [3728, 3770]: -2.15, -3.1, 0.96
